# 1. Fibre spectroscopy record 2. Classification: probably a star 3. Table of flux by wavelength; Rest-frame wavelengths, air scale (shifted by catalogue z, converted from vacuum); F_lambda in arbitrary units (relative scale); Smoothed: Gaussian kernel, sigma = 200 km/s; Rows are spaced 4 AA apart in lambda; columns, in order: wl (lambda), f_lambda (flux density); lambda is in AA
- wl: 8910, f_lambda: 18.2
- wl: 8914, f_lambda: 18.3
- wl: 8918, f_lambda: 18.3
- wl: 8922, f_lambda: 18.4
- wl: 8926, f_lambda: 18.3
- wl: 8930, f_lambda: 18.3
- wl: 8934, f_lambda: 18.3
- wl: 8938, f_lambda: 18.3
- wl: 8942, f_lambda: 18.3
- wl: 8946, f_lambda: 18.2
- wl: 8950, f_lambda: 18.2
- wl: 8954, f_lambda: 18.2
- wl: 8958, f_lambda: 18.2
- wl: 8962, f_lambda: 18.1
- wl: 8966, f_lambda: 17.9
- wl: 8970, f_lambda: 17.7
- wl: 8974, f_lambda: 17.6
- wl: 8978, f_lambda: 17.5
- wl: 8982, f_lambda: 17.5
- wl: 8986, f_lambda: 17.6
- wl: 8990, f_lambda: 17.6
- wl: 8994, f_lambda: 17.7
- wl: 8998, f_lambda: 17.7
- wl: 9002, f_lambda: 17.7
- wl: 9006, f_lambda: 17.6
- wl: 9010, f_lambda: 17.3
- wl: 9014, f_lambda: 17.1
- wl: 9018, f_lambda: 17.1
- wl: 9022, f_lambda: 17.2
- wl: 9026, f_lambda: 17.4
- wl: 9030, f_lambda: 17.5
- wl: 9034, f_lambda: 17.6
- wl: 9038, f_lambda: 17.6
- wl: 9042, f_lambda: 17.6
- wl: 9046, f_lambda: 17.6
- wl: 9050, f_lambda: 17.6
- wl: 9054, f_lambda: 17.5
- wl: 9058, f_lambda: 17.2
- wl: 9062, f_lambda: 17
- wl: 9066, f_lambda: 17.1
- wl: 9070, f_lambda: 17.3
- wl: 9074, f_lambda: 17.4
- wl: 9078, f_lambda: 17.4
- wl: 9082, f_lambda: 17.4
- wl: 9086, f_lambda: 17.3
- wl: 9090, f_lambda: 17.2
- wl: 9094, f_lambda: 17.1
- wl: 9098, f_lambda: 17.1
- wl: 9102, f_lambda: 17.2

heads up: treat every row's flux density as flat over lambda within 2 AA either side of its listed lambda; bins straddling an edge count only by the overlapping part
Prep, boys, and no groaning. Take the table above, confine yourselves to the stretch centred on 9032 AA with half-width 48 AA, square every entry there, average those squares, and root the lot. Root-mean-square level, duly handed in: 17.43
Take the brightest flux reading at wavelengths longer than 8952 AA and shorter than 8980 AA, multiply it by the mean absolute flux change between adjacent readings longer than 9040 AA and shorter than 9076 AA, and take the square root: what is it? 1.5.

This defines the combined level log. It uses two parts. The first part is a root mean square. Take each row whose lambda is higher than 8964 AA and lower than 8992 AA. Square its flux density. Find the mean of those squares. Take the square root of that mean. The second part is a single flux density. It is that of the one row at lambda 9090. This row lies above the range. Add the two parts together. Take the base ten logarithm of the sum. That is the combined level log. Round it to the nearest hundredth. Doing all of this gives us 1.54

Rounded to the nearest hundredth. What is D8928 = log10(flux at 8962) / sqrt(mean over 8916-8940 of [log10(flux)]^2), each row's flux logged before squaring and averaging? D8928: 1.00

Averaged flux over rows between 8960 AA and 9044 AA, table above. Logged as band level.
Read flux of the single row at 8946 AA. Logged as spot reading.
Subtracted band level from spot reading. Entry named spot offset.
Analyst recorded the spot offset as 0.6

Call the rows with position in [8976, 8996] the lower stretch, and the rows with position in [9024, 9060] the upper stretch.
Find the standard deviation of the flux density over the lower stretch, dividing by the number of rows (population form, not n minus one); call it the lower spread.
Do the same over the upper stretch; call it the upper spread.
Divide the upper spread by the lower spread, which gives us 1.7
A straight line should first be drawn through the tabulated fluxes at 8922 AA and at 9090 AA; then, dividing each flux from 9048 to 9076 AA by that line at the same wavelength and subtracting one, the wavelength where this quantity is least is 9062 AA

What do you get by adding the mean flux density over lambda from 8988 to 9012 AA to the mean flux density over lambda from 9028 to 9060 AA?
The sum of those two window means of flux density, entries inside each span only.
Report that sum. 35.1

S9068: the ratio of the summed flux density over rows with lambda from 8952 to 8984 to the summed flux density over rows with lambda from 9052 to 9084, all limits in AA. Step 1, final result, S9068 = 1.03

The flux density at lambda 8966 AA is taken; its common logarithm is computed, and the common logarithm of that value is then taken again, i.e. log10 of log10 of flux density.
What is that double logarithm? 0.098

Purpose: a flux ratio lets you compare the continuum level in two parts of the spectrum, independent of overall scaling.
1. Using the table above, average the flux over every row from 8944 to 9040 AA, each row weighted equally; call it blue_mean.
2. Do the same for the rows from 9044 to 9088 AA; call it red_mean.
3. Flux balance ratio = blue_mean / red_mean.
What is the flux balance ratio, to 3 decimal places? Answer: 1.018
